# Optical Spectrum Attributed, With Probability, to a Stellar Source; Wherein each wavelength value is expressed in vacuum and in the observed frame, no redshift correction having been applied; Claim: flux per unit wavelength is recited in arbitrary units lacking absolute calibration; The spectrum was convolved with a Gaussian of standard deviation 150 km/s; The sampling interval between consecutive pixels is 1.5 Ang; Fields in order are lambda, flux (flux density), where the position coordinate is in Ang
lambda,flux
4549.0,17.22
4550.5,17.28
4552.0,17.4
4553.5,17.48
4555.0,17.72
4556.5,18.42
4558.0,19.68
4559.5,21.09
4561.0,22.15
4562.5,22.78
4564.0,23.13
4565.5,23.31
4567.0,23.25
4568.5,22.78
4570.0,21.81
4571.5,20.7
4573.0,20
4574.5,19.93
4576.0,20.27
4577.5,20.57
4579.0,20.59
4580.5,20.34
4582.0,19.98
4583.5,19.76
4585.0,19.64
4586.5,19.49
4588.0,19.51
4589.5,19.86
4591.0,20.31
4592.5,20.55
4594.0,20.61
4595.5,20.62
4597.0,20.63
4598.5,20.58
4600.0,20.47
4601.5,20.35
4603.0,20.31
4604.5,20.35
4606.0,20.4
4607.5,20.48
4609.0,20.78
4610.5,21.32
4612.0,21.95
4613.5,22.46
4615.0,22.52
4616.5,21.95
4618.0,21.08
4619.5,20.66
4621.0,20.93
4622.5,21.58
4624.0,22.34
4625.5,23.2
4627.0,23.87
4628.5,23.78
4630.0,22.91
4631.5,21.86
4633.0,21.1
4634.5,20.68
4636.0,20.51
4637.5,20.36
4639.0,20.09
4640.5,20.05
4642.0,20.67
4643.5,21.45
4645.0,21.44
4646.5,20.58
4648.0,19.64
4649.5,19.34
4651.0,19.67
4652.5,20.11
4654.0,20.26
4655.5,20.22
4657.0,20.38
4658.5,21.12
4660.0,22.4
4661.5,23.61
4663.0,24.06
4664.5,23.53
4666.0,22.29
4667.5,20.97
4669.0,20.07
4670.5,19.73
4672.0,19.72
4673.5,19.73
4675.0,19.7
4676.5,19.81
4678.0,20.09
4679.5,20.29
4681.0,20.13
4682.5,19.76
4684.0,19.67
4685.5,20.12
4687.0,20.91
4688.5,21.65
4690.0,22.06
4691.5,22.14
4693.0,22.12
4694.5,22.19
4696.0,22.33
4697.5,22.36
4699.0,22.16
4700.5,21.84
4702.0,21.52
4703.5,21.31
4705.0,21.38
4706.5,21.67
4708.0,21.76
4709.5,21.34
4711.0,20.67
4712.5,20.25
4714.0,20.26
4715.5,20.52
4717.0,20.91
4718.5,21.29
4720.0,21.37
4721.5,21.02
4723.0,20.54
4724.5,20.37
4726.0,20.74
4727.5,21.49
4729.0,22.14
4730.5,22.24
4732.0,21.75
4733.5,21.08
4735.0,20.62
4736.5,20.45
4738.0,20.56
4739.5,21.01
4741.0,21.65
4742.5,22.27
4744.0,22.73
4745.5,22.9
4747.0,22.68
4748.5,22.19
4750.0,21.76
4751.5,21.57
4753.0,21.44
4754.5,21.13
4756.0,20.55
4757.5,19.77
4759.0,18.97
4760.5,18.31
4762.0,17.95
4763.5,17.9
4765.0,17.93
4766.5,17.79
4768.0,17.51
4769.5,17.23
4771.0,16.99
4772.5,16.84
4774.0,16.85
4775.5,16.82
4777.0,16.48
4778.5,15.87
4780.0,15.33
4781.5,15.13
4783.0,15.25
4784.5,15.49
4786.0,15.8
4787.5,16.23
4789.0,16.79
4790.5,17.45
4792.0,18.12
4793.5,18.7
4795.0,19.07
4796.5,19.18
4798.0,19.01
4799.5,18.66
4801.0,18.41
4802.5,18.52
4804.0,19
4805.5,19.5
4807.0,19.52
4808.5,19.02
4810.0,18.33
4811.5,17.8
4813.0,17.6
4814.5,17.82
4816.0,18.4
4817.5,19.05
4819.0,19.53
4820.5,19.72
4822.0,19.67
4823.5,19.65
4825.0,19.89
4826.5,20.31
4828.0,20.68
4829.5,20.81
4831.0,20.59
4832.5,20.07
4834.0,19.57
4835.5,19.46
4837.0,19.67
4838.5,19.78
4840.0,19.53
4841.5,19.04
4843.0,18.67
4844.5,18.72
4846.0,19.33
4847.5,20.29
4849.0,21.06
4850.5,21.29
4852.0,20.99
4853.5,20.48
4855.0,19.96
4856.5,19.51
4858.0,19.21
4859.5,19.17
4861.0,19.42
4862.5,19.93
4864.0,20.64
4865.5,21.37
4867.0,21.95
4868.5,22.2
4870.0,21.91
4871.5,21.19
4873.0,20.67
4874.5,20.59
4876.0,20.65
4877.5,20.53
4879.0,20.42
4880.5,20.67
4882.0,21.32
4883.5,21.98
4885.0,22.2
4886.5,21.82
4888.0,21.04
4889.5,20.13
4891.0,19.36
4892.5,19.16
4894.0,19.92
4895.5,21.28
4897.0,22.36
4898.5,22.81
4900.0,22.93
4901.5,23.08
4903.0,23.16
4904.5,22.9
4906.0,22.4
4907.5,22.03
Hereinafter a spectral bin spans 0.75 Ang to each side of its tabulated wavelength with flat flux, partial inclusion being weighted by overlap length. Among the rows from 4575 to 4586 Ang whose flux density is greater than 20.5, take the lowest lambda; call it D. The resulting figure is 4577.5 Ang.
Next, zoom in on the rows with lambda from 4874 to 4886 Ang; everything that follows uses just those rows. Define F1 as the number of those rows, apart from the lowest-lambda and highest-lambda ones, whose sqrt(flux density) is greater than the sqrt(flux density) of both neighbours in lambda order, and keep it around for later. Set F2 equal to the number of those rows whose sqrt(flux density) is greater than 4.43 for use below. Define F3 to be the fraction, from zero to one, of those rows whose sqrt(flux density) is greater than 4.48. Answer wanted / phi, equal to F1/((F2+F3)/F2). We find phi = 0.9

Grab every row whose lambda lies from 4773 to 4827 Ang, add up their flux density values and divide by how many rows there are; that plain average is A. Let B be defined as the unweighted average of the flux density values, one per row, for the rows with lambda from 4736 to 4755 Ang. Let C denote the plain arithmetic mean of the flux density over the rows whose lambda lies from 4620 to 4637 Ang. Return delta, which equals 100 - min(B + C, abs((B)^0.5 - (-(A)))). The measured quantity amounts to 77.3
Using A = 18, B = 21.7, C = 22.1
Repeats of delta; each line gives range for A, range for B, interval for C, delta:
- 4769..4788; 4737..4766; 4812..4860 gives 79.3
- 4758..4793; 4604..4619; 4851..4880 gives 78.5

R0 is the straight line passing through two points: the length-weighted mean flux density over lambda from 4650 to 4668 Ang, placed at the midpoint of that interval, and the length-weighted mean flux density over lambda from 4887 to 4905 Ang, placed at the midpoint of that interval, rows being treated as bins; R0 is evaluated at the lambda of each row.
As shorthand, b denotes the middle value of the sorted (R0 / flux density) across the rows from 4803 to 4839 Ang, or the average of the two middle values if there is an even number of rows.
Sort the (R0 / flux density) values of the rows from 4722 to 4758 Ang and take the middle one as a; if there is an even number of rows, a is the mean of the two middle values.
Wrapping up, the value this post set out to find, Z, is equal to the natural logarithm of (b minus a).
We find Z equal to -2.3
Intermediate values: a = 1.00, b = 1.10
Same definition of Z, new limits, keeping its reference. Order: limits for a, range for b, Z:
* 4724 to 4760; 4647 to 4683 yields -2.7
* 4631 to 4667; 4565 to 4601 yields -5.1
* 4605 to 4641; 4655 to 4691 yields -3.0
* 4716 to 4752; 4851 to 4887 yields -3.3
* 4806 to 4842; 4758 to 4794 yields -1.8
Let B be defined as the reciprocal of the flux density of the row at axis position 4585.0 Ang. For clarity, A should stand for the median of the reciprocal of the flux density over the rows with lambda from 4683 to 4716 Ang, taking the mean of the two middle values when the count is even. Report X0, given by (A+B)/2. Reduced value 0.0486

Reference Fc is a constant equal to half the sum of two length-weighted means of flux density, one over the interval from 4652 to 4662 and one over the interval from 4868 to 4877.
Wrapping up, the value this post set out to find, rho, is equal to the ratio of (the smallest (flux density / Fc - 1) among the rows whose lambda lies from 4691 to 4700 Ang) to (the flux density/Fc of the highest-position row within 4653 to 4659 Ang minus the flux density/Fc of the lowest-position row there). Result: 1.1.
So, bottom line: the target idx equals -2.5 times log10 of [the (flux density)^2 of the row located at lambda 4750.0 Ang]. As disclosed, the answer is -6.69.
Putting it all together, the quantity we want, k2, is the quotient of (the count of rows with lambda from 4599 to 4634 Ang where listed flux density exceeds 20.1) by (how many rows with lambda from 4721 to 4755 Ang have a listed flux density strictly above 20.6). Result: 1.2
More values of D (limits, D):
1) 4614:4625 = 4615.0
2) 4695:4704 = 4696.0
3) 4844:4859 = 4849.0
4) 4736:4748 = 4738.0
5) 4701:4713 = 4702.0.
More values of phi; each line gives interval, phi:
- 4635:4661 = 1.9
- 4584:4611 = 1.0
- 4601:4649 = 2.9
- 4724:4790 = 3.9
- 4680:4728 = 3.9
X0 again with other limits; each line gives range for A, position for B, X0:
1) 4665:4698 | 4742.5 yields 0.0472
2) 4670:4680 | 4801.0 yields 0.0525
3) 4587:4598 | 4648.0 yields 0.0498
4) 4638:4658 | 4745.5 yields 0.0466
